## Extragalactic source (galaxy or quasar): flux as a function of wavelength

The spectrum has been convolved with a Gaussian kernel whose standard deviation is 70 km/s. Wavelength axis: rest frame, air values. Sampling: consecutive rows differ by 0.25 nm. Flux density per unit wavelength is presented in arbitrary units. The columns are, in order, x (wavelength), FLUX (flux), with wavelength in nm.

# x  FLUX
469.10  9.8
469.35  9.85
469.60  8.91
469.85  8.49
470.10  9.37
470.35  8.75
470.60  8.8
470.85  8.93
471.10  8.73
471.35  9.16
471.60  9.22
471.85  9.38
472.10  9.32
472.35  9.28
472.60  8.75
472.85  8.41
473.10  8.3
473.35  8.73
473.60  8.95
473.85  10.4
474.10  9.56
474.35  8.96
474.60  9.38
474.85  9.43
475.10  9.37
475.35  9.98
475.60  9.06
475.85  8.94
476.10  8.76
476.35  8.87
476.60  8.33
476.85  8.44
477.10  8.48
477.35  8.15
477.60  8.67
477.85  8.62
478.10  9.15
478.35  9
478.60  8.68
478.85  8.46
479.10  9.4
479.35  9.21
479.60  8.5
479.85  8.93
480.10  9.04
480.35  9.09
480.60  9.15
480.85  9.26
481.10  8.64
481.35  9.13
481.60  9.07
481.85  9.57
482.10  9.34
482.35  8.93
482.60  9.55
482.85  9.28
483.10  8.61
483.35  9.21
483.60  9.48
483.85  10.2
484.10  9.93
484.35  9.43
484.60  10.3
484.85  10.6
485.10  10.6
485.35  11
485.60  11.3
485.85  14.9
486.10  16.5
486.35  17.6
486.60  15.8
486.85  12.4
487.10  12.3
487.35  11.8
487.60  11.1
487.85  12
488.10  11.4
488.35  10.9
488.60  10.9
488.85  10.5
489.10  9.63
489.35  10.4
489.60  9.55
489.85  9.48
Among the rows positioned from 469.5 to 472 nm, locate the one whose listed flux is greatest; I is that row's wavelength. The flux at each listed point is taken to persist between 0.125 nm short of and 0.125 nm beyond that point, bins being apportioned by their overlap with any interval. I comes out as 471.85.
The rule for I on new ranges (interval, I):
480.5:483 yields 481.85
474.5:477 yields 475.35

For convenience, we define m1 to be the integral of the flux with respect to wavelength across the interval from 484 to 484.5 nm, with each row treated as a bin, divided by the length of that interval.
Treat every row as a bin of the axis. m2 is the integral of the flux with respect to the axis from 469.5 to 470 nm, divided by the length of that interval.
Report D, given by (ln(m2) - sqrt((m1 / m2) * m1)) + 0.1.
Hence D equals -1.0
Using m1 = 9.7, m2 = 8.7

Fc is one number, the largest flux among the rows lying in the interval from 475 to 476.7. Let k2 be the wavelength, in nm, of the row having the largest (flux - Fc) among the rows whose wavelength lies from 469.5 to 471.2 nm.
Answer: 470.10 nm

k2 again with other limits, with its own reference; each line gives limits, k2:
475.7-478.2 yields 478.10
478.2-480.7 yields 479.10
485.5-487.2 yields 486.35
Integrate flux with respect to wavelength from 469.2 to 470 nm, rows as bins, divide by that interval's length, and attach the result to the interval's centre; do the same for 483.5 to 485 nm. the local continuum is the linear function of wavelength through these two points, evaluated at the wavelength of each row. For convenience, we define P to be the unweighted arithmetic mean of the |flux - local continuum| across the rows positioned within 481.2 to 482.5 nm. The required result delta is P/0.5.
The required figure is 1.3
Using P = 0.7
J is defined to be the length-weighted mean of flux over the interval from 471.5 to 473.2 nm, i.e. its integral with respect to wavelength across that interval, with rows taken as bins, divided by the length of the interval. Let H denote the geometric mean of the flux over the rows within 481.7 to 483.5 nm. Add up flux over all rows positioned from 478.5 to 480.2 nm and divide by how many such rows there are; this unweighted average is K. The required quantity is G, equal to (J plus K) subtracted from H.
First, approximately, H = 9.21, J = 9.0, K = 8.9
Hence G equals -9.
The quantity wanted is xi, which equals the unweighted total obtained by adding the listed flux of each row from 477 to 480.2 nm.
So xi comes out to 114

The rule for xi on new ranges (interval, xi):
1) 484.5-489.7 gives 251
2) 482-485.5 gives 136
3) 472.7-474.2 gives 54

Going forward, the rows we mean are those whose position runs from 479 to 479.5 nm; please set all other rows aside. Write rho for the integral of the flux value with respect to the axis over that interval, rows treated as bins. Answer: 4.6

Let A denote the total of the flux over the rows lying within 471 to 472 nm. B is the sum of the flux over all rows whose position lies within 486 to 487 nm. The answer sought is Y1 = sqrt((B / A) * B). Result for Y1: 10.3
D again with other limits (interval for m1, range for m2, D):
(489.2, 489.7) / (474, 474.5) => -1.0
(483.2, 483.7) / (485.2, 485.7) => -0.3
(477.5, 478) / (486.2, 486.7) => 0.8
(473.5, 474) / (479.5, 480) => -1.0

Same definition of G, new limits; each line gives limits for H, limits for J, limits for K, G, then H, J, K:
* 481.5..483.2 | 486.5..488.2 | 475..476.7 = -12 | 9.19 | 12.4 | 9.0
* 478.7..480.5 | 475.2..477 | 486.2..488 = -13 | 8.94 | 8.9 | 13.3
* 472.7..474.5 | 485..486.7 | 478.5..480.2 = -14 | 9.02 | 14.0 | 8.9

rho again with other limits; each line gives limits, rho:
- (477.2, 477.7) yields 4.2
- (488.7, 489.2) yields 5.1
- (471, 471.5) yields 4.5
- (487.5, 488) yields 5.8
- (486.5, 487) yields 7.0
